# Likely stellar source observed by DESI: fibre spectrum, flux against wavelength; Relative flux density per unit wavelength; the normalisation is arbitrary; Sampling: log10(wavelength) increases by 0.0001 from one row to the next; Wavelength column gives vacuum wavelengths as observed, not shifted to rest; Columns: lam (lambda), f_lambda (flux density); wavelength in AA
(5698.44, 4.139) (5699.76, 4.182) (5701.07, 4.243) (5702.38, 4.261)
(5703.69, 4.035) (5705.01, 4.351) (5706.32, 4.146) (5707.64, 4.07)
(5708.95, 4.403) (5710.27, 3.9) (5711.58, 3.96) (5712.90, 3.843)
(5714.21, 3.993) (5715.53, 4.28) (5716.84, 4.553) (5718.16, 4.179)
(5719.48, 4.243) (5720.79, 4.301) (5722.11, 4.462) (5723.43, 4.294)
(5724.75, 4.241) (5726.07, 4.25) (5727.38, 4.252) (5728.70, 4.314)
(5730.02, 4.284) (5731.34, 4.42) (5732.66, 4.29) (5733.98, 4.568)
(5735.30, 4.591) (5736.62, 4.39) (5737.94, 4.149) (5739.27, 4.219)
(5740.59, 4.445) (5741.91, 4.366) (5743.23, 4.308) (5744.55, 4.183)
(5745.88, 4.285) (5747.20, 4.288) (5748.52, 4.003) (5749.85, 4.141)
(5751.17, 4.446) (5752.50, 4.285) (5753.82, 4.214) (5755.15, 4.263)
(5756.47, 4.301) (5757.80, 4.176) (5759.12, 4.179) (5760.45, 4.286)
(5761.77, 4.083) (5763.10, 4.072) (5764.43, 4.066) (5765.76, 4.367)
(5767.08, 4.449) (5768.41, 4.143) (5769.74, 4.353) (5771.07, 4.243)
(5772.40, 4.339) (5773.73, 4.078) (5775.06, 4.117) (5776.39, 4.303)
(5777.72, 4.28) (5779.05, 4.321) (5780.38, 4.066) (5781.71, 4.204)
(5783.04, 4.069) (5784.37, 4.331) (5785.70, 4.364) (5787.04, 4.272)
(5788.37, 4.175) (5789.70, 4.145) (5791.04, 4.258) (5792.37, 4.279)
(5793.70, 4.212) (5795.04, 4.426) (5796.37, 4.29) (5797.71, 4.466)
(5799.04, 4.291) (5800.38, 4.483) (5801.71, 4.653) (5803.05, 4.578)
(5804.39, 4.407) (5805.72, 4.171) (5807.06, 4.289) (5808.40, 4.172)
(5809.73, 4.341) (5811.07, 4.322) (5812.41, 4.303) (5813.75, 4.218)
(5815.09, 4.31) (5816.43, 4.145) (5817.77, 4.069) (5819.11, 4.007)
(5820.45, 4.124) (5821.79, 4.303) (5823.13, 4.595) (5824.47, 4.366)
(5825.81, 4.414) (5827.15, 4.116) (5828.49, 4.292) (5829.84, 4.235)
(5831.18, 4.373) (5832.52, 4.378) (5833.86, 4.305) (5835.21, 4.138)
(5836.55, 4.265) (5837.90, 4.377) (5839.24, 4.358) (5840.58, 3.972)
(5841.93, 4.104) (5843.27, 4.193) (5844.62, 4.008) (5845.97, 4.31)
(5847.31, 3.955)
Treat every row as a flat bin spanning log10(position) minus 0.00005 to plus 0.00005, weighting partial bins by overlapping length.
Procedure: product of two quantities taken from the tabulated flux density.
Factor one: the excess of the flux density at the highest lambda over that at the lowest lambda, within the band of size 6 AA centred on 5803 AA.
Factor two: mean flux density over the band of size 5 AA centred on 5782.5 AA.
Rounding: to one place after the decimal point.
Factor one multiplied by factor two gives -1.3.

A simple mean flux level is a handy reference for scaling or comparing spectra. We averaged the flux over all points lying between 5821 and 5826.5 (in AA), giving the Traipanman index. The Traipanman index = 4.42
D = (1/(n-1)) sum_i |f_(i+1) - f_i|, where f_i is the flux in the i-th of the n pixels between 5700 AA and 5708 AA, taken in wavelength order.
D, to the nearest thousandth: 0.168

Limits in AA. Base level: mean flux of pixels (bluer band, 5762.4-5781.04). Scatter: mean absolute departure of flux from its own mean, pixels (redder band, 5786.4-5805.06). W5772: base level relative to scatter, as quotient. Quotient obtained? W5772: 33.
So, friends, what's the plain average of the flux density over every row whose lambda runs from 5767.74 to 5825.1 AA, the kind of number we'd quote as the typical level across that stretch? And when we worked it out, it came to 4.28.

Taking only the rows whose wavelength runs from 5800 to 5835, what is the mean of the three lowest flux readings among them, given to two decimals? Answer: 4.06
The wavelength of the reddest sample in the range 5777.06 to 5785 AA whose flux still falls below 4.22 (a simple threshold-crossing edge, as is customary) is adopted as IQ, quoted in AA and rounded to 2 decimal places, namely 5783.04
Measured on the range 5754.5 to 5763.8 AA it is 5763.10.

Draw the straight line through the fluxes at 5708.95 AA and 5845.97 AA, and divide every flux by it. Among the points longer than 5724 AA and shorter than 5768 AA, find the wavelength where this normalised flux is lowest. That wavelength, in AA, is 5748.52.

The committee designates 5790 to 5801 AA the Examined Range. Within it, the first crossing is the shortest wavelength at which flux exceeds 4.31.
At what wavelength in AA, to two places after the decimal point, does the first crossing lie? 5795.04 AA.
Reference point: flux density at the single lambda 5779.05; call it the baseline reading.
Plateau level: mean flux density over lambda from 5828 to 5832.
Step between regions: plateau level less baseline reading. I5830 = -0.02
